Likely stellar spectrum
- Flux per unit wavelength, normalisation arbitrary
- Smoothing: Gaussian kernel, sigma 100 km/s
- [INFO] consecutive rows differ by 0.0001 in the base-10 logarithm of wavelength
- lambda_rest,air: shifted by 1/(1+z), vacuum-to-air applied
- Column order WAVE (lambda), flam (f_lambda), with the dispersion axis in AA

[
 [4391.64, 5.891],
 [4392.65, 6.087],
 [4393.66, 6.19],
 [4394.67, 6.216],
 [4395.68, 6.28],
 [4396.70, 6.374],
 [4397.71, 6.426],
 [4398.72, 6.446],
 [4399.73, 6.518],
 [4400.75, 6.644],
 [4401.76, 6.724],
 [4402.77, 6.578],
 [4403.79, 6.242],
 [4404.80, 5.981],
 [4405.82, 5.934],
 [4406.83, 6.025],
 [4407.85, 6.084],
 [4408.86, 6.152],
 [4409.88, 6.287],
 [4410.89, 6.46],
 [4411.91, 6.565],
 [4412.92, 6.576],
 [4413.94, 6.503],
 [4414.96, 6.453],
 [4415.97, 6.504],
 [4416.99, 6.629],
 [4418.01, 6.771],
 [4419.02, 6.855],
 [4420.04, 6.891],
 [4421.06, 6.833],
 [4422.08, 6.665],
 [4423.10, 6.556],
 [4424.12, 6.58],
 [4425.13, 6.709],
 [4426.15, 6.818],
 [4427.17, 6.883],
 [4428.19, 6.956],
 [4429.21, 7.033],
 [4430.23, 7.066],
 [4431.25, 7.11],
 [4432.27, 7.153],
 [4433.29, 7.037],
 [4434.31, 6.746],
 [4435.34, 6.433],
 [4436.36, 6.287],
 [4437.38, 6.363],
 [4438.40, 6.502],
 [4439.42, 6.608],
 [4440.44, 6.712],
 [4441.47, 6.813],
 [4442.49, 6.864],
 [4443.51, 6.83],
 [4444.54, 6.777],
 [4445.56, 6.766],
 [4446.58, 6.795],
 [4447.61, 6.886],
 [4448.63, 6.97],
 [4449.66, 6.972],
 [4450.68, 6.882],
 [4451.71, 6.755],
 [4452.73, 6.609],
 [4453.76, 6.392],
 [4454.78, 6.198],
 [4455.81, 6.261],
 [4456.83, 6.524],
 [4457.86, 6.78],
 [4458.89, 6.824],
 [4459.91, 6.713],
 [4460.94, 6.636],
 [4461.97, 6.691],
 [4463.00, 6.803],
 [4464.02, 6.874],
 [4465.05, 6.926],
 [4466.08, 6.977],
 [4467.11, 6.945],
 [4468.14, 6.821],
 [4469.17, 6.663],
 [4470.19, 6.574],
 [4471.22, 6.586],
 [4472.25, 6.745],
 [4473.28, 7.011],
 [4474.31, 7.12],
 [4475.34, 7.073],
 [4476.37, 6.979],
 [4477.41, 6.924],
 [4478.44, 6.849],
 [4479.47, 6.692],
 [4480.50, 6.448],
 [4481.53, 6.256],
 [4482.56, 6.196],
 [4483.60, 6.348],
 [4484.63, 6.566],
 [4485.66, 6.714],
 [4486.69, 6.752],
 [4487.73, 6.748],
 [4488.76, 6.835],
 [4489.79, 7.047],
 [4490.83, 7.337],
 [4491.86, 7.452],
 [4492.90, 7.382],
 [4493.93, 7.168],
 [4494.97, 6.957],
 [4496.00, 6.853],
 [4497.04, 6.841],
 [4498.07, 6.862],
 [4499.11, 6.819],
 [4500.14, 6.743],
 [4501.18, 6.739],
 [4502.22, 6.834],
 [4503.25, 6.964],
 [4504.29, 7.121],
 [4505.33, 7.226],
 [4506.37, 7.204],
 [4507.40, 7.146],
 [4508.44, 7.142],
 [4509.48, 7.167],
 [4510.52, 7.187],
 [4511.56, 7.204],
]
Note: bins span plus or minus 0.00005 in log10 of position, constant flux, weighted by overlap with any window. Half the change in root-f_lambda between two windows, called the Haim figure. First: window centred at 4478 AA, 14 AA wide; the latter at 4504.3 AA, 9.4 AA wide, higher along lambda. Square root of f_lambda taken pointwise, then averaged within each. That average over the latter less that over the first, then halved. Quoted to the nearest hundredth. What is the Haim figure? 0.03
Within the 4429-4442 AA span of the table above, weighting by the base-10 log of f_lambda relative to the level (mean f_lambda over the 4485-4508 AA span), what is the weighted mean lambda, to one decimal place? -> 4438.3 AA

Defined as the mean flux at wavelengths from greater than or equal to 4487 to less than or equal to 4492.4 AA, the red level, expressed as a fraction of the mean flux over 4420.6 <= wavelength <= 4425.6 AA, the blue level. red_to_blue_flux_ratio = 1.06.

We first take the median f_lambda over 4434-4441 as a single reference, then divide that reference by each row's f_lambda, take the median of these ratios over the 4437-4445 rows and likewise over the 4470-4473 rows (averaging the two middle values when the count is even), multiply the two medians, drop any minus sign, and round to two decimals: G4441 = 0.95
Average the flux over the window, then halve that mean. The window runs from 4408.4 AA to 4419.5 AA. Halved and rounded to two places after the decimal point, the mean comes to 3.26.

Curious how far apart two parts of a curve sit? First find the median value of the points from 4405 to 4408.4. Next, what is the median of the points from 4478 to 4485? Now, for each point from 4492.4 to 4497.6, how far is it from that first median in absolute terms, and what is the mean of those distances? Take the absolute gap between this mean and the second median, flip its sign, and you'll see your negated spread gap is -5.43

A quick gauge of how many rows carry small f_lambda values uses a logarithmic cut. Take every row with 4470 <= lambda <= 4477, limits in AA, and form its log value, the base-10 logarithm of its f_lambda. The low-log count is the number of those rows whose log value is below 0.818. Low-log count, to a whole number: 1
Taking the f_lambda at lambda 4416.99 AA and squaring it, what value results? 44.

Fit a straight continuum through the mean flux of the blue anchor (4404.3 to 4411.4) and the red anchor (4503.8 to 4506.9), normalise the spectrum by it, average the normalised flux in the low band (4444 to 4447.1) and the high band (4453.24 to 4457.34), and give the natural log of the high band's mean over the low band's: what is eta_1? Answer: -0.08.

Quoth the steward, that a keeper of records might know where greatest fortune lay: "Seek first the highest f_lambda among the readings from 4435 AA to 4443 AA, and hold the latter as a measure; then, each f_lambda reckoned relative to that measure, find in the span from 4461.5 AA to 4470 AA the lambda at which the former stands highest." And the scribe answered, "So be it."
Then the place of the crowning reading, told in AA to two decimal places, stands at 4466.08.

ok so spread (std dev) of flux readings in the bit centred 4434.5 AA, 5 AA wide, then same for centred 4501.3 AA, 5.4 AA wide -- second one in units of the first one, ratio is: 0.2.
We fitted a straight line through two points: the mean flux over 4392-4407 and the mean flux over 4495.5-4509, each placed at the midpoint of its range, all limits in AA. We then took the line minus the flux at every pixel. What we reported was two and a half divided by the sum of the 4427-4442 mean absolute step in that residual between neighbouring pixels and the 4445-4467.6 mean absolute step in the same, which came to 11.5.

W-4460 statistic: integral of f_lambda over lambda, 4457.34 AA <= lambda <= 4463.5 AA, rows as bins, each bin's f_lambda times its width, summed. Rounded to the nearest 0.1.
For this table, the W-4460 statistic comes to 41.5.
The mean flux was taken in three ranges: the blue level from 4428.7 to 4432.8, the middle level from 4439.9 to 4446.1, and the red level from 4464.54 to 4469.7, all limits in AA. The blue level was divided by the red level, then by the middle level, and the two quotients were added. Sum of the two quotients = 2.08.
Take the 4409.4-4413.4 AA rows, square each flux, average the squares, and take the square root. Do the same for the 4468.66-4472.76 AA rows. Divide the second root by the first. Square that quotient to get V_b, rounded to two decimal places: 1.05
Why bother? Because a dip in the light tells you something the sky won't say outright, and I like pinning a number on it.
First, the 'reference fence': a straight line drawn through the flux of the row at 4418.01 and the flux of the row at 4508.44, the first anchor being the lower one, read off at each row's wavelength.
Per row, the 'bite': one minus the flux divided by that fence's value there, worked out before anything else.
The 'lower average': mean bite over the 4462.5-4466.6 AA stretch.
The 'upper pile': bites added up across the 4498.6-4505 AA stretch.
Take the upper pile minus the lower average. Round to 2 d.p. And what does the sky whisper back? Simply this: 0.20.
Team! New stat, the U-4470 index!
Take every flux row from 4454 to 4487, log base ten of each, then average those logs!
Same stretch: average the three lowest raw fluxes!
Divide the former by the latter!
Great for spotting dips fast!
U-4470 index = 0.133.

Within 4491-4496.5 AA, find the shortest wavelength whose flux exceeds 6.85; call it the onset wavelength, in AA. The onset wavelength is 4491.86 AA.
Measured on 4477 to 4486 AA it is 4477.41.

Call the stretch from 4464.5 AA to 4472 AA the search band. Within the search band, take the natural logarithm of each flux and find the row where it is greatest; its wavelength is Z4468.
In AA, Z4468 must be 4466.08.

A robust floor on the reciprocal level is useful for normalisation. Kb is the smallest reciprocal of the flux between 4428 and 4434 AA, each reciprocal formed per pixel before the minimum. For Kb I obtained 0.140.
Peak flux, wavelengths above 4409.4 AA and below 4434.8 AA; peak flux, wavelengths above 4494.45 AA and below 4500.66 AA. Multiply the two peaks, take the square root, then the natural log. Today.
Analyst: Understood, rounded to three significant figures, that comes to 1.95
